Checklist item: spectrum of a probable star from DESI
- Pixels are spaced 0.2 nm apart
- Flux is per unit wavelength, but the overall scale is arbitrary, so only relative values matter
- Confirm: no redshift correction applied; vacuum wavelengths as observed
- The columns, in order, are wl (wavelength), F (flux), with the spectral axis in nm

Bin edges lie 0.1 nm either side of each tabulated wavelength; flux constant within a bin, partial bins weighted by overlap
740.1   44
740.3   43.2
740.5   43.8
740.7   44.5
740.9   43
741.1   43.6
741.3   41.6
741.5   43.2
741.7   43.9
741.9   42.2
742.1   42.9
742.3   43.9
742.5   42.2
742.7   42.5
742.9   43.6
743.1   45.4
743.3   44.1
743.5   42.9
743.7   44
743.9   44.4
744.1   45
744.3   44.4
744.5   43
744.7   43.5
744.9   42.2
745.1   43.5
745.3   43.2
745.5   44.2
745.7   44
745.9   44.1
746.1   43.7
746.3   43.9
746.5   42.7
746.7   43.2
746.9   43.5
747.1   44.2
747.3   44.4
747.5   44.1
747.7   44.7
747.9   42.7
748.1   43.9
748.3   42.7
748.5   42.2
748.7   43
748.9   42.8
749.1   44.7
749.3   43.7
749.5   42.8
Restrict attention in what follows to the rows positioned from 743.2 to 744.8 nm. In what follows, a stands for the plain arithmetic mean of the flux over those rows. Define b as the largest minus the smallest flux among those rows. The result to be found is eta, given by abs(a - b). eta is 41.8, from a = 43.9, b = 2.10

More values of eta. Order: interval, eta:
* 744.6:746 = 41.5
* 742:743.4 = 40.3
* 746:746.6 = 42.2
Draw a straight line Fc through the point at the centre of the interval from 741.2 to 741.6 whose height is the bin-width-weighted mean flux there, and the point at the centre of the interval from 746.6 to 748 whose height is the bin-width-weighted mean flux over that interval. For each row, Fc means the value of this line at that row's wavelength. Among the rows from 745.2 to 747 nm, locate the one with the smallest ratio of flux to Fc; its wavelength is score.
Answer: 746.5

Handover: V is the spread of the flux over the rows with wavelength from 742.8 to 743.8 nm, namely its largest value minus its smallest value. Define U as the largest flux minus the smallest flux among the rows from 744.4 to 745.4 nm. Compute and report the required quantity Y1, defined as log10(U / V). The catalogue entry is -0.3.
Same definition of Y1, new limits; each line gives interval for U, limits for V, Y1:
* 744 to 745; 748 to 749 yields 0.2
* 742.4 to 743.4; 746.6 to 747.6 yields 0.4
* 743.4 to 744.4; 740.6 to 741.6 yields -0.1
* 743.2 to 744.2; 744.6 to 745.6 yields 0.0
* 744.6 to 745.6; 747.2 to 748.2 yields 0.0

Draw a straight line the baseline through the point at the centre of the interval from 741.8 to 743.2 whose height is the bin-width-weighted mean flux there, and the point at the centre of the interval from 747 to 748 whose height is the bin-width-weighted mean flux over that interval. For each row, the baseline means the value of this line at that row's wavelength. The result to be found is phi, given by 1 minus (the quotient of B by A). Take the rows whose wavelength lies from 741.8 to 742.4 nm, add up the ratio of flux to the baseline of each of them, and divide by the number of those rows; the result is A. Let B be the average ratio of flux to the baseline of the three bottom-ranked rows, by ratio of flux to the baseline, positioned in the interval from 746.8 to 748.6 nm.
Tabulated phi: 0.03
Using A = 0.996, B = 0.964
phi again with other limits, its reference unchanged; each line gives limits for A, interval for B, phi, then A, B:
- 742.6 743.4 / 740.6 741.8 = 0.02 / 1.013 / 0.990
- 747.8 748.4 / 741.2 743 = 0.00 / 0.977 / 0.973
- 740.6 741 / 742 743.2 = 0.03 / 1.018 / 0.984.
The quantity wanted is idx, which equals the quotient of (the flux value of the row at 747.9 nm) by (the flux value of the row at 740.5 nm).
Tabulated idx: 0.97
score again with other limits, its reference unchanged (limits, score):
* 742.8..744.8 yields 744.5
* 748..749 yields 748.5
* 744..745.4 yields 744.9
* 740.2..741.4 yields 741.3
